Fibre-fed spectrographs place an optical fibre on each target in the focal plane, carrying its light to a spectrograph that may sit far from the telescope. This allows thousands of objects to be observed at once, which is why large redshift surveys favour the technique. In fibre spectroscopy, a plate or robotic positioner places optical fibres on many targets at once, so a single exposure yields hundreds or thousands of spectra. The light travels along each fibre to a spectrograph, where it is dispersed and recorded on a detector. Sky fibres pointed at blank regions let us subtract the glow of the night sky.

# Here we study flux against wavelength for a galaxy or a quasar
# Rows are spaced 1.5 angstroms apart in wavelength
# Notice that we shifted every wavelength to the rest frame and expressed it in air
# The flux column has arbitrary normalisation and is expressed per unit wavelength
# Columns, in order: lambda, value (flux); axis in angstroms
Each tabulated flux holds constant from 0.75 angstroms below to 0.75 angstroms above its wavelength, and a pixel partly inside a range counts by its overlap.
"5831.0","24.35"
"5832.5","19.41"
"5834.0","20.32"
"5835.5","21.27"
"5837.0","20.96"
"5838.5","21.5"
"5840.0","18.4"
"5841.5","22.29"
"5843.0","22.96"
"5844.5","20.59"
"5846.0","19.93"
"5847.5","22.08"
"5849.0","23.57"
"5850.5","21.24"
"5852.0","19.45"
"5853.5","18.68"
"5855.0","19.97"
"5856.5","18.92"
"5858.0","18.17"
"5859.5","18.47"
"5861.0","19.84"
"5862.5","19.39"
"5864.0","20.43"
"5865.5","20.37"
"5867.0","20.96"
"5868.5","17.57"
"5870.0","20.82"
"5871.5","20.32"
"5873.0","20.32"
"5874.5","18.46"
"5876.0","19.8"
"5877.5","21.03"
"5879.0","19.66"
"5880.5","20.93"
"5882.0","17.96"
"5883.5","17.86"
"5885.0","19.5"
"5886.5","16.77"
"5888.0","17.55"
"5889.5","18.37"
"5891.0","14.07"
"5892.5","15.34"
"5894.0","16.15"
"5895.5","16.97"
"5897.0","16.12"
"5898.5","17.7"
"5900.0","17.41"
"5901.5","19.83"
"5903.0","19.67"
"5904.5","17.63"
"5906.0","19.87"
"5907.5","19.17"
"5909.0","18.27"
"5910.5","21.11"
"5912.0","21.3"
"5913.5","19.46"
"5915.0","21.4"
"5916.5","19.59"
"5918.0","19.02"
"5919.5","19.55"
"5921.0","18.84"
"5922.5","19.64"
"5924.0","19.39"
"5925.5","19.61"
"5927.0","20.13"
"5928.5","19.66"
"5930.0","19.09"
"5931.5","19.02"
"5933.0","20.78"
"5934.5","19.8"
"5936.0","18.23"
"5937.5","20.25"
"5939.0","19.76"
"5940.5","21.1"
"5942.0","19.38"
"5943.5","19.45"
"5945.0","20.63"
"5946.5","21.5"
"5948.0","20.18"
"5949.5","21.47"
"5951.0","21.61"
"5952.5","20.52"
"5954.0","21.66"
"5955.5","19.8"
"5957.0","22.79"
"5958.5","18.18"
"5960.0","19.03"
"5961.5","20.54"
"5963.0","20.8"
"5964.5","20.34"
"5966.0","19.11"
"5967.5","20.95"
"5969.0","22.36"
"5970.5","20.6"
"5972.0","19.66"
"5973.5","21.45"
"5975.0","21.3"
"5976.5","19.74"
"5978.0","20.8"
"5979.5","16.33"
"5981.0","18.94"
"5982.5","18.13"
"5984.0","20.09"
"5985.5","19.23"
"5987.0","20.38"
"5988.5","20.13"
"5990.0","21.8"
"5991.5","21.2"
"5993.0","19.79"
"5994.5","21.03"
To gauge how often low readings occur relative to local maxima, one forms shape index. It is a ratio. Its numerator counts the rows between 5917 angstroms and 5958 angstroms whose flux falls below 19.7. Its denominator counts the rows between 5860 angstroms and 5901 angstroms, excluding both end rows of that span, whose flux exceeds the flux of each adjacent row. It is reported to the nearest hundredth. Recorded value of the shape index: 1.33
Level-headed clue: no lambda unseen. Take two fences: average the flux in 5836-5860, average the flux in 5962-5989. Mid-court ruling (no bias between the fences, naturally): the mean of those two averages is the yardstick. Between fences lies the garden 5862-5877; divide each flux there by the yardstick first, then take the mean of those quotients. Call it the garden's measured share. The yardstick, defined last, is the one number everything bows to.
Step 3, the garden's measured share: 0.98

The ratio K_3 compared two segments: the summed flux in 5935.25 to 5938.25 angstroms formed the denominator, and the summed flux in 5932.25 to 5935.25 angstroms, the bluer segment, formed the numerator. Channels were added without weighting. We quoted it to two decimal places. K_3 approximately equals 1.05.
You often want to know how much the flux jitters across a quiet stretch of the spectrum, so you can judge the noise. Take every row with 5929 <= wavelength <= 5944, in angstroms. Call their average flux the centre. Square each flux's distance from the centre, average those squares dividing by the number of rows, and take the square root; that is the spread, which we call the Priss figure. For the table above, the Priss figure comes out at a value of 0.8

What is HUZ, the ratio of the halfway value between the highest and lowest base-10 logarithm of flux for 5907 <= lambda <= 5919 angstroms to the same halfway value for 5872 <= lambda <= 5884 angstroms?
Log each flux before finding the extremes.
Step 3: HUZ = 1.01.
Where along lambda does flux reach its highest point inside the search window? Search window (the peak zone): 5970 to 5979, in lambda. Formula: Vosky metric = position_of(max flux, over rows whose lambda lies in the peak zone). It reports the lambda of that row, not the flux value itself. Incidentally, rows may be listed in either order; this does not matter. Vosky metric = 5973.5 angstroms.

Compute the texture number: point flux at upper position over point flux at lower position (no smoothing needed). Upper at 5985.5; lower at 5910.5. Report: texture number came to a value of 0.91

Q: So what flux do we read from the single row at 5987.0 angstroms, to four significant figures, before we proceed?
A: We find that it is 20.38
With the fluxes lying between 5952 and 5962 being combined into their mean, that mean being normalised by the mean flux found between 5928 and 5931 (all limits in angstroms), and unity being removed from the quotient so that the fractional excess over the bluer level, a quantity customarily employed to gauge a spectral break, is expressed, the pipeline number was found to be 0.05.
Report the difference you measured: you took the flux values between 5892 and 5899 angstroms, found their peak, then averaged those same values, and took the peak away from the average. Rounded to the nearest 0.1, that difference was -1.2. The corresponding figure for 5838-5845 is -1.8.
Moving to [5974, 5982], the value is -1.9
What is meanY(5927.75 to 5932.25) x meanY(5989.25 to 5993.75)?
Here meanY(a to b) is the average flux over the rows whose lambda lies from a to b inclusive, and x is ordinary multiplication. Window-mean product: 403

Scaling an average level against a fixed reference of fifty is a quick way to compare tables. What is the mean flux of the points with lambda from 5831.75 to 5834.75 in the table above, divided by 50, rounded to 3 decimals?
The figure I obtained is 0.397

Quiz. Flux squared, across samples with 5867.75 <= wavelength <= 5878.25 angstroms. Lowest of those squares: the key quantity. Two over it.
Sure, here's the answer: 0.0065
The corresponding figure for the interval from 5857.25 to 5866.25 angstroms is 0.0061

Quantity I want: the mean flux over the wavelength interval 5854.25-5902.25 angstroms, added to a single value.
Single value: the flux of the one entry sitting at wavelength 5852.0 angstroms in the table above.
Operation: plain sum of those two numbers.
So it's 38.1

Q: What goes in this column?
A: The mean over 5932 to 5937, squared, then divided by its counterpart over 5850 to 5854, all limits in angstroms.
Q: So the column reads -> 19.4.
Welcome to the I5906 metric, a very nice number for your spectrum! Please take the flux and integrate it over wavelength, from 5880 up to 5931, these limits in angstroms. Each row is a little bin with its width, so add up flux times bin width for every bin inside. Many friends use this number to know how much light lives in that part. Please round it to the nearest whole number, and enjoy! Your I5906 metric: 952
